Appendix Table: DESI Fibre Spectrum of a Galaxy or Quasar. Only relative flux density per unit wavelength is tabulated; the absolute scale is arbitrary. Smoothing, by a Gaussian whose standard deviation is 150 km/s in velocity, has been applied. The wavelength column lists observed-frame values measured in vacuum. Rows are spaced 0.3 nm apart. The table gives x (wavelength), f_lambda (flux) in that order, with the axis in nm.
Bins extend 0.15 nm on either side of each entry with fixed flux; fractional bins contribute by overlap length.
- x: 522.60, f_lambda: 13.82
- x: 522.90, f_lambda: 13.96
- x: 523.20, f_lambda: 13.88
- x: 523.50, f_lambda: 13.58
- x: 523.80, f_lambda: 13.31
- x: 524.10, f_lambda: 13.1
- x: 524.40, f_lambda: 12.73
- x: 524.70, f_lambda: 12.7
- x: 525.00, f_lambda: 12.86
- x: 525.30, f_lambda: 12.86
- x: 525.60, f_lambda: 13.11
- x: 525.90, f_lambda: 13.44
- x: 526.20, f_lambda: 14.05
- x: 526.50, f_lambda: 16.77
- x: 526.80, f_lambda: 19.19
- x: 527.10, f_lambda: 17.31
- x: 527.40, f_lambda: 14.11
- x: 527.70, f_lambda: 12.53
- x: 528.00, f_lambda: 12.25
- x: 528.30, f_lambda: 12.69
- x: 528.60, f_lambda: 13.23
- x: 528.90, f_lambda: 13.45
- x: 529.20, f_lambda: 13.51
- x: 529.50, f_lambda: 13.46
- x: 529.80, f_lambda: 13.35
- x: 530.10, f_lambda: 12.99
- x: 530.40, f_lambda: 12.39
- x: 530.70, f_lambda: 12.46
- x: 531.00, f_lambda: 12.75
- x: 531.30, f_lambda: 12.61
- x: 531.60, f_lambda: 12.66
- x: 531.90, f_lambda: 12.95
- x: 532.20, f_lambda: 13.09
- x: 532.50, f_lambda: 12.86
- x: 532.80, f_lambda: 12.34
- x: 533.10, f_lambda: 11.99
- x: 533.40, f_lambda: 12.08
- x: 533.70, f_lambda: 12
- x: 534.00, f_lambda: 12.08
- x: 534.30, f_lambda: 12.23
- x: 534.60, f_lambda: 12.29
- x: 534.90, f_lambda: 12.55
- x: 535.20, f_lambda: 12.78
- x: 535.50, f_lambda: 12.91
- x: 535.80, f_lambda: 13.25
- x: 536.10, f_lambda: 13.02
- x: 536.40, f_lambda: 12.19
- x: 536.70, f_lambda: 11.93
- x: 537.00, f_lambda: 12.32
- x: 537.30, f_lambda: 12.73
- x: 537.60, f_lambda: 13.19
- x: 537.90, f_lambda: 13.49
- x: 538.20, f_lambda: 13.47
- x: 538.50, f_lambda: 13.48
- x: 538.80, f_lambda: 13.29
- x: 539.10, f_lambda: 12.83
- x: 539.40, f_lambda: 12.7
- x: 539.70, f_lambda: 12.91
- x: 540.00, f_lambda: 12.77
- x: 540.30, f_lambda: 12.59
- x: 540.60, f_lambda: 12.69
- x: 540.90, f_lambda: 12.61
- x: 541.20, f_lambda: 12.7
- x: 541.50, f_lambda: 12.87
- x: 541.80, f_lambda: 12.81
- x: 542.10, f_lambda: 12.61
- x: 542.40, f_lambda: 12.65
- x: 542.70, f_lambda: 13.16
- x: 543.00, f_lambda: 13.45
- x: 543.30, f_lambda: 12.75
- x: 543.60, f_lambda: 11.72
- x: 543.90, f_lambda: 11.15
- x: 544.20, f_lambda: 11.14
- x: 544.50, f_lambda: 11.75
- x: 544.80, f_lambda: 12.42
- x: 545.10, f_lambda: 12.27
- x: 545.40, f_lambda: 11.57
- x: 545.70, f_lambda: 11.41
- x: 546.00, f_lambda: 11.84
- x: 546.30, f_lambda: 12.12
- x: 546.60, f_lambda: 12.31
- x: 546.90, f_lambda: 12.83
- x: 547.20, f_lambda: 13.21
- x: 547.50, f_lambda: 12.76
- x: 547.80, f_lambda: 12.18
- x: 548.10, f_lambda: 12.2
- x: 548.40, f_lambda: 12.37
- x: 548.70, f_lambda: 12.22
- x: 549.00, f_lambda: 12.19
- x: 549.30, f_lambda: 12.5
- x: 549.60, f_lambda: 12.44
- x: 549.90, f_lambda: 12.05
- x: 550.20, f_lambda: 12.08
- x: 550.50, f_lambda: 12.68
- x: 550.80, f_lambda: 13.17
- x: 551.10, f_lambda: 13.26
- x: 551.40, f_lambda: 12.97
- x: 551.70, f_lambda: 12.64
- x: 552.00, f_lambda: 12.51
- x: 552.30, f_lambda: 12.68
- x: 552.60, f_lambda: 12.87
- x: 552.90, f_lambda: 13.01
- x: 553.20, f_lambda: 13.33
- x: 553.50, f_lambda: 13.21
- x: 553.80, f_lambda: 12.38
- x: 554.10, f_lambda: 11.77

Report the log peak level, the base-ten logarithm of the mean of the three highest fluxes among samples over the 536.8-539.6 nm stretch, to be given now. 1.13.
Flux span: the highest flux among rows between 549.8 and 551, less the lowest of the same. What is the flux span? 1.12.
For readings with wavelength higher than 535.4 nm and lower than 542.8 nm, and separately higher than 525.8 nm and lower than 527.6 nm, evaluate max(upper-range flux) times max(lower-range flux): 259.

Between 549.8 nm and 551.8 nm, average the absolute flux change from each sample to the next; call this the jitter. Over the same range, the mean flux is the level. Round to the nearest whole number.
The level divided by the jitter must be 42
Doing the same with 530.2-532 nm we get 75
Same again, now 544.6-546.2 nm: 33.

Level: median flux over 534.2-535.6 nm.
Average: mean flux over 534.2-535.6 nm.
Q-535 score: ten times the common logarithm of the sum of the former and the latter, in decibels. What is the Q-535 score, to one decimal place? 14.0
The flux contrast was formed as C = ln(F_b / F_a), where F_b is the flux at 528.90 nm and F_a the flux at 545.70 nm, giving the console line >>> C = 0.16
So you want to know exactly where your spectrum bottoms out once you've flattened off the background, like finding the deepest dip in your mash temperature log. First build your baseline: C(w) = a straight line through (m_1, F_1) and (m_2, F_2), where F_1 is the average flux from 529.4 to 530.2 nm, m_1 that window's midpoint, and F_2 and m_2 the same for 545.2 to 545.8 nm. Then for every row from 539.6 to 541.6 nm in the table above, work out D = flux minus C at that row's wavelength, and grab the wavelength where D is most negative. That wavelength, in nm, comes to 540.30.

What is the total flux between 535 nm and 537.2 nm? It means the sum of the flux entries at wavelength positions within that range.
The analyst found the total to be 88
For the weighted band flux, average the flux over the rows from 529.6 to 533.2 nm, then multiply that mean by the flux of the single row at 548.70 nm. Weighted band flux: 155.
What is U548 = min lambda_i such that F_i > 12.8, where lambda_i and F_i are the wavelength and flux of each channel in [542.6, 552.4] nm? 542.70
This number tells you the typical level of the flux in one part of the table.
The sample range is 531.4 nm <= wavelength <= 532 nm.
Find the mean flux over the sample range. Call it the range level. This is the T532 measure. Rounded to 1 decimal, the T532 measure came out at 12.8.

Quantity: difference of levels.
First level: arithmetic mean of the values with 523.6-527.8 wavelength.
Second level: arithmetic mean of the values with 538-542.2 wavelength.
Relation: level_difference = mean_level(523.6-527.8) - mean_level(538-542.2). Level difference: 1.3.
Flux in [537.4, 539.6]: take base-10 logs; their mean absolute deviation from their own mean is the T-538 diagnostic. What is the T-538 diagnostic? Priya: 0.0085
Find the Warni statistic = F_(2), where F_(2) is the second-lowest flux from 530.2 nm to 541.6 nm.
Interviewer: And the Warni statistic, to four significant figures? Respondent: 11.99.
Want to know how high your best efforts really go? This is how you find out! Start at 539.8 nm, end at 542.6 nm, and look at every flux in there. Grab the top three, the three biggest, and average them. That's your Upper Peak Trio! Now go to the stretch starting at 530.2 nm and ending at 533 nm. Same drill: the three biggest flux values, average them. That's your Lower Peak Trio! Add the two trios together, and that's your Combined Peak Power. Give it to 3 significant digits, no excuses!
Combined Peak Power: 25.8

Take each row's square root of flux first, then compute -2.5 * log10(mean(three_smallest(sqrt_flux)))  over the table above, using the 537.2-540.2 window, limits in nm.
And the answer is -1.381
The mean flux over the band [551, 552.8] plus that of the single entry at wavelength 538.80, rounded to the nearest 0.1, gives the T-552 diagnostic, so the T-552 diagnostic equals 26.1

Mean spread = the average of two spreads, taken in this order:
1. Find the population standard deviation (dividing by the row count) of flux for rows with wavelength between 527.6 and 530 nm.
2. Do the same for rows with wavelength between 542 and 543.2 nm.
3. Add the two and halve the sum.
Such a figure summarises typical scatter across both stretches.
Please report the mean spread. 0.41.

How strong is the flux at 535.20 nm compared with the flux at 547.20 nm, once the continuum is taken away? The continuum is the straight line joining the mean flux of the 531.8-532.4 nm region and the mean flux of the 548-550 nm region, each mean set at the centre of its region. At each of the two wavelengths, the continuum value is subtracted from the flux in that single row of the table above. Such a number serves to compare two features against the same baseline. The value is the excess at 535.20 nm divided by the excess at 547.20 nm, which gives -0.12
